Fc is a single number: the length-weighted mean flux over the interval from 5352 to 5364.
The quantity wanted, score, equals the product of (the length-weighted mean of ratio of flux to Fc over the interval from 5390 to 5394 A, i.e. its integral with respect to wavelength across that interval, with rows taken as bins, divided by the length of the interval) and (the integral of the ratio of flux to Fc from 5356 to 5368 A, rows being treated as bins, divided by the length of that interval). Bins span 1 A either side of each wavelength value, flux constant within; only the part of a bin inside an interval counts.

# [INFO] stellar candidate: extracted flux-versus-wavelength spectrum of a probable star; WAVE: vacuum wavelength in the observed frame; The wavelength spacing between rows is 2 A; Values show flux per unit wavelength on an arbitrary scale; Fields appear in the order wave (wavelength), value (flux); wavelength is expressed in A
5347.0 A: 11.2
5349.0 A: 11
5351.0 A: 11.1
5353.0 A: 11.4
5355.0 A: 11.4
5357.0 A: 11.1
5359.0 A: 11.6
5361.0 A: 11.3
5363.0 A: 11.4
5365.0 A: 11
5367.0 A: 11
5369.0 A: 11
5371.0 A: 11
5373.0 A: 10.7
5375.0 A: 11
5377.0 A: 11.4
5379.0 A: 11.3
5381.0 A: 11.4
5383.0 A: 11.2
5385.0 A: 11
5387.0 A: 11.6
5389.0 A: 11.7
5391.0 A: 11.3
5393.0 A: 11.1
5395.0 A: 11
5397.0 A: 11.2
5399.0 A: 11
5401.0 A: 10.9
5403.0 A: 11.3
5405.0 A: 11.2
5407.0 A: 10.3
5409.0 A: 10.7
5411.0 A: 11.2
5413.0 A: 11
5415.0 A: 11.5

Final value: 0.974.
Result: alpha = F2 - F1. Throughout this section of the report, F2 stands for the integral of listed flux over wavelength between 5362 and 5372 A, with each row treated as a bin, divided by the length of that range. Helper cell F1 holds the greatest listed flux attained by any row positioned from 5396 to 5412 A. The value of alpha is -0.22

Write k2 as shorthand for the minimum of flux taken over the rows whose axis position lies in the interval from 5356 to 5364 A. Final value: 11.1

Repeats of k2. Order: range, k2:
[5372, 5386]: 10.7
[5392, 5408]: 10.3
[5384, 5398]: 11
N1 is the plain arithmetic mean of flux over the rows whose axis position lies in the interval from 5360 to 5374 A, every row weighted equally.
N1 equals 11.1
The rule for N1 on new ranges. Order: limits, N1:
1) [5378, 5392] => 11.4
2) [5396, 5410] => 10.9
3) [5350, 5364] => 11.3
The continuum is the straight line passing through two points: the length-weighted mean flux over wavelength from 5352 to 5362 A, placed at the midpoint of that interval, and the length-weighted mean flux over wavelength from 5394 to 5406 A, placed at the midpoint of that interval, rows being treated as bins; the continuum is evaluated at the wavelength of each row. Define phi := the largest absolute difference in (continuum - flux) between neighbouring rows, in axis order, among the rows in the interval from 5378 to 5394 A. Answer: 0.6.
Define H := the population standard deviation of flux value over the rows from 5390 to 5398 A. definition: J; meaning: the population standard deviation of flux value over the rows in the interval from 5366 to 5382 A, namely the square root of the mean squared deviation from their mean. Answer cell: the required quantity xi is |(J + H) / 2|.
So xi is 0.17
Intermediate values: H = 0.112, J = 0.229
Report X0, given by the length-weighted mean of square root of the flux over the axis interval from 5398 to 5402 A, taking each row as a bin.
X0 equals 3.31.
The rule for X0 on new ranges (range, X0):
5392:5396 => 3.32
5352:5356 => 3.38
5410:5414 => 3.33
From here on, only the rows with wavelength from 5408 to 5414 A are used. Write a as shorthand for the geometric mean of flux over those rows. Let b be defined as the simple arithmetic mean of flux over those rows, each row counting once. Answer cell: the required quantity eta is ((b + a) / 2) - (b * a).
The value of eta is -109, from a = 11.0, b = 11.0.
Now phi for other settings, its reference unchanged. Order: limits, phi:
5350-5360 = 0.5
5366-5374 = 0.3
